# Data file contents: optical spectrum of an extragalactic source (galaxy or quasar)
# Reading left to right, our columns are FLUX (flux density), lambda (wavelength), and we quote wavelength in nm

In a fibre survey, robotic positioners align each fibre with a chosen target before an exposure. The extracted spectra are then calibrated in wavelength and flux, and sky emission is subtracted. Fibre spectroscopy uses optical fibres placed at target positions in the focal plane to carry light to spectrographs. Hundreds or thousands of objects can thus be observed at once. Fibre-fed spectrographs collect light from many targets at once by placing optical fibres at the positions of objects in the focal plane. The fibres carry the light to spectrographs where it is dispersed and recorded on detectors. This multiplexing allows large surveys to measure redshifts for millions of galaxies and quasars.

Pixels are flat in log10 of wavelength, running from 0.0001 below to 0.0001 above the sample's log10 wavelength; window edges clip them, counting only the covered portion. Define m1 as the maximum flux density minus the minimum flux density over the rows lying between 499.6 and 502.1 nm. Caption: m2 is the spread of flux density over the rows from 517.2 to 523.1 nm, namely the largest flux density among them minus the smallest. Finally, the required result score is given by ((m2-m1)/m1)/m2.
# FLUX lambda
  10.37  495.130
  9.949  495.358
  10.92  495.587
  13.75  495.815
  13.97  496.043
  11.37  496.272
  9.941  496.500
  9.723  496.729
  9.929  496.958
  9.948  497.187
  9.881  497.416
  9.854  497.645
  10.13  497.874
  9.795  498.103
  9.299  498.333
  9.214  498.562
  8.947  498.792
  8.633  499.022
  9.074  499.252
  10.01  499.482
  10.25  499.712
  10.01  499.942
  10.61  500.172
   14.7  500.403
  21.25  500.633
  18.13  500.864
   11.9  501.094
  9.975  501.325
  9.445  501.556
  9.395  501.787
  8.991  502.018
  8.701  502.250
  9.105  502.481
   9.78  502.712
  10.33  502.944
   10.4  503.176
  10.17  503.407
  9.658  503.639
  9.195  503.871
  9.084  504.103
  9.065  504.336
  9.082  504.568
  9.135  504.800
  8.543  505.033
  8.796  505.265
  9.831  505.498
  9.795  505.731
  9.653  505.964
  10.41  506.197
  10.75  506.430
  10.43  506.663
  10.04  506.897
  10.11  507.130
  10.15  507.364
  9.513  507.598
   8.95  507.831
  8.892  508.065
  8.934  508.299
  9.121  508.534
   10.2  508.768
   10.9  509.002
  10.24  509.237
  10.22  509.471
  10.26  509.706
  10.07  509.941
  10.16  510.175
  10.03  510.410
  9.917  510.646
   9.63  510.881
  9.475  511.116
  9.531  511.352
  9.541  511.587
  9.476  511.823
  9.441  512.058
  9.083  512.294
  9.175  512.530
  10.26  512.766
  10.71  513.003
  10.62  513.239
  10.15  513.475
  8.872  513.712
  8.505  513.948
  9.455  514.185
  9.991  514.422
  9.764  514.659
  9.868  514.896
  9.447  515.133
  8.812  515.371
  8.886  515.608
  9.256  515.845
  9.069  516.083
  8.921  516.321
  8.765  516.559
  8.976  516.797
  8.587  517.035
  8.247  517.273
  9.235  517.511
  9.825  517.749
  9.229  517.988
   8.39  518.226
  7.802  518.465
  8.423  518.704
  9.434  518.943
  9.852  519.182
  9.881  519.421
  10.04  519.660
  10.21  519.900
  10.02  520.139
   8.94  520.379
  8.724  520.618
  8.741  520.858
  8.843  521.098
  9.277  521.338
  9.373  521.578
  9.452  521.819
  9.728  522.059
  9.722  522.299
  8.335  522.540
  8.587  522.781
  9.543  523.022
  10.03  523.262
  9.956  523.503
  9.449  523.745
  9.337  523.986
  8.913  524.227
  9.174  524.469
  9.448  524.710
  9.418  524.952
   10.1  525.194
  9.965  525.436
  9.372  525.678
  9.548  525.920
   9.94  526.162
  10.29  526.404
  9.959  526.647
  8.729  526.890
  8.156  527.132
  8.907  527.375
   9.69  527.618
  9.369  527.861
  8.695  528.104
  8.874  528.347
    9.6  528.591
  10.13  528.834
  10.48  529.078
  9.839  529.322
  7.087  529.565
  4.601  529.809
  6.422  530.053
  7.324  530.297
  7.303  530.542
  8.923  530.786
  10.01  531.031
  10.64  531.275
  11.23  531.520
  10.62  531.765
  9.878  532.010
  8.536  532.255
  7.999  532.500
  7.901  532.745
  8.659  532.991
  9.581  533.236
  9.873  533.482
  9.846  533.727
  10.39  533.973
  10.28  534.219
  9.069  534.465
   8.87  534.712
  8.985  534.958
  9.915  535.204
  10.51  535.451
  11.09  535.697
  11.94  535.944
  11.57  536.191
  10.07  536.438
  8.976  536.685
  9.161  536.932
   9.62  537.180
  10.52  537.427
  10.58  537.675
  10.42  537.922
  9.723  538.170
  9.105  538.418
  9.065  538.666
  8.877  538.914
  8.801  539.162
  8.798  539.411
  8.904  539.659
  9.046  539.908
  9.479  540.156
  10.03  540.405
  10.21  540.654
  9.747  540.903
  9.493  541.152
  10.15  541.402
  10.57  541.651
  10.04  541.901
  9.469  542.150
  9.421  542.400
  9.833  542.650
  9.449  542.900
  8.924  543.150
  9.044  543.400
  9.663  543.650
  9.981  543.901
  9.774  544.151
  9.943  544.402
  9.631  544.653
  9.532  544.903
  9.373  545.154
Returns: -0.3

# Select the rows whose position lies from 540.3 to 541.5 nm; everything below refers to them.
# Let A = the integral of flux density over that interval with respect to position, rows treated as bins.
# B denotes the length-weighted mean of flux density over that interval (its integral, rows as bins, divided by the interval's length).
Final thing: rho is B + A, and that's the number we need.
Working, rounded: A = 11.9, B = 9.9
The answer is 21.8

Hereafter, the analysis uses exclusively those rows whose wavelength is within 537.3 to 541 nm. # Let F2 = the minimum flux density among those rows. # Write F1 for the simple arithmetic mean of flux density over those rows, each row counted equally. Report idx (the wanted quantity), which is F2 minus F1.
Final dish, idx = -0.8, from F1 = 9.6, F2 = 8.798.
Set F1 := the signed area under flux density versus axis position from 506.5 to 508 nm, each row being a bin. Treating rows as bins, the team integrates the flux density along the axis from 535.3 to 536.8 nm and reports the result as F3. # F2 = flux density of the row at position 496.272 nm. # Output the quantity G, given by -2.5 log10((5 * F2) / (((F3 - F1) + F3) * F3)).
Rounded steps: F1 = 14.79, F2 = 11.37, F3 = 16.0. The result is 1.72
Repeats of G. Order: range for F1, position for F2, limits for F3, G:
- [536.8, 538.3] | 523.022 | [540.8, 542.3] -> 1.65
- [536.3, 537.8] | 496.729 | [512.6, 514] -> 1.42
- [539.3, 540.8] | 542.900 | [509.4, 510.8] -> 1.56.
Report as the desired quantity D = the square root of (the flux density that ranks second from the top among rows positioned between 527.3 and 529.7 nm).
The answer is 3.18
